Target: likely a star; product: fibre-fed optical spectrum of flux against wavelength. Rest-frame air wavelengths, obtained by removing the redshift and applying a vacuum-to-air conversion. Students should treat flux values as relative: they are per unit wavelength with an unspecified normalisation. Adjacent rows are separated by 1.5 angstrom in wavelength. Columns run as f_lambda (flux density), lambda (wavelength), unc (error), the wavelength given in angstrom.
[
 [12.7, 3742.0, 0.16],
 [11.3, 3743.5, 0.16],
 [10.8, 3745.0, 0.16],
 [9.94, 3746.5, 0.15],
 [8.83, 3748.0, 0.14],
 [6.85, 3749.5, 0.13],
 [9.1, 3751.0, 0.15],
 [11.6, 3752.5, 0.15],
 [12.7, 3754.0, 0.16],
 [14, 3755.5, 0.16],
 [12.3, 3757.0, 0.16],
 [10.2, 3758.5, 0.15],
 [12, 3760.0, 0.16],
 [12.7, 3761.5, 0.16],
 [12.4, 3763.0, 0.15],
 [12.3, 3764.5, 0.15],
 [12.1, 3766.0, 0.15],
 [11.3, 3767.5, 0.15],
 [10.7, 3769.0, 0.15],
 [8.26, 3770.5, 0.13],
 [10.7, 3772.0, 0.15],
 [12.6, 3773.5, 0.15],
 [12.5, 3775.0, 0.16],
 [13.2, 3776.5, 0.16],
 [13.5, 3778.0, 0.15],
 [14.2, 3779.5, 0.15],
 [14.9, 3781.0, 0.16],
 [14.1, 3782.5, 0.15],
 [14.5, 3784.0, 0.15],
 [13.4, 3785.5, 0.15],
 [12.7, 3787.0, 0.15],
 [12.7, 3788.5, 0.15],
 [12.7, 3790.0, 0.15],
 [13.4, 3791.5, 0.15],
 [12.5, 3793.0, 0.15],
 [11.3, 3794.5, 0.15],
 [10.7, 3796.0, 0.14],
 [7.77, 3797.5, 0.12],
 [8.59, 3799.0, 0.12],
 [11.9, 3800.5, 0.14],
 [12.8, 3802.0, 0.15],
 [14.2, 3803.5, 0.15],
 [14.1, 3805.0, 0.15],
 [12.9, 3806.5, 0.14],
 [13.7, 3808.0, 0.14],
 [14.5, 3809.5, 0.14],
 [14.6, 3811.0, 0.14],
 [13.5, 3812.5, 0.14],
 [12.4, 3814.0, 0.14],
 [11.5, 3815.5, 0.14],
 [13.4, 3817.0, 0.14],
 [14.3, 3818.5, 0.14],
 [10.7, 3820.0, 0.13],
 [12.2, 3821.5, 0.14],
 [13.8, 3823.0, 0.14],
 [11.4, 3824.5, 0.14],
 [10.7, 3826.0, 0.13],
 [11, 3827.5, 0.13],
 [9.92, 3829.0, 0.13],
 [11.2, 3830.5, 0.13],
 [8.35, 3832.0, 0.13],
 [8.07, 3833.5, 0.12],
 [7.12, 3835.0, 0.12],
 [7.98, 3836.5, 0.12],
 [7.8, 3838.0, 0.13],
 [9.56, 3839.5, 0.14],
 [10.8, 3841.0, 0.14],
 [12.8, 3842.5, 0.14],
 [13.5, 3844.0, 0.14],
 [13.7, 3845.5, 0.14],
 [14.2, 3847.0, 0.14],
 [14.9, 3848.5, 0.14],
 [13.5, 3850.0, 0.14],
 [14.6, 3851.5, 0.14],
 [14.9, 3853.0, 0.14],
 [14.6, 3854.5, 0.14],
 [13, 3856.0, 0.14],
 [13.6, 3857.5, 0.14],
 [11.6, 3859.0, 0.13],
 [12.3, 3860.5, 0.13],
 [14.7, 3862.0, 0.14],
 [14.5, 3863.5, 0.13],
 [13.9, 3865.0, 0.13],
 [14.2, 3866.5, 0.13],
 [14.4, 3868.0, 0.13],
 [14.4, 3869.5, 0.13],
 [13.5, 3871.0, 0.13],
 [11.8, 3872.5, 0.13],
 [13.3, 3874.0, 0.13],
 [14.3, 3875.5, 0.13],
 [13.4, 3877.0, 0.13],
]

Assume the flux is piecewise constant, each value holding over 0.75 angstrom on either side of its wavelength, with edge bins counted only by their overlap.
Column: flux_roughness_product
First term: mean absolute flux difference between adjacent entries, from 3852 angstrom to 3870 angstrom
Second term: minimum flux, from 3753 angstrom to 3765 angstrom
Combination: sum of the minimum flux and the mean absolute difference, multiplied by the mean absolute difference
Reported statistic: 8.9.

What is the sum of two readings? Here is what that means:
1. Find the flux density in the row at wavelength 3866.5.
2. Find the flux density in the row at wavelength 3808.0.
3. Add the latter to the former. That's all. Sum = 28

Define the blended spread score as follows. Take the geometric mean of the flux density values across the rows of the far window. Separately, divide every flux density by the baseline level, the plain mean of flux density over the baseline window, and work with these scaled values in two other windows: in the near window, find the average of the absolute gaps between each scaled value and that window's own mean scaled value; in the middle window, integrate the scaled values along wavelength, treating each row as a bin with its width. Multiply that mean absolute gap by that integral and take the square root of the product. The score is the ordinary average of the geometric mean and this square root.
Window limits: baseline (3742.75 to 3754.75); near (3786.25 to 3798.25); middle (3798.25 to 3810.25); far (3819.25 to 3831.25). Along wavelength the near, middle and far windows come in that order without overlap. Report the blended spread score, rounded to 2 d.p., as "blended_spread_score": 6.37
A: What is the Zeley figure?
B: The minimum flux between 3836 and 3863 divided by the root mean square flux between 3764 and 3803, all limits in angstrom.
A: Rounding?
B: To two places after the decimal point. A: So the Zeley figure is 0.64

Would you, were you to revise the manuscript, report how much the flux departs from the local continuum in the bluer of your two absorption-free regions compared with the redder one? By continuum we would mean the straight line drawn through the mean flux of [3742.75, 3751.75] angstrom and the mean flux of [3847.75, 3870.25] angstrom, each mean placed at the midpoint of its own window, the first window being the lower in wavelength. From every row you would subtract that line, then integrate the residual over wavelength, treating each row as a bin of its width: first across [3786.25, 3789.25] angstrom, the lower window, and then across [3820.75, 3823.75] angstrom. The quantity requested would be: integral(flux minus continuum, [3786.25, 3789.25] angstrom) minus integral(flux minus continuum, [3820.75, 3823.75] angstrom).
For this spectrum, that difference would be 3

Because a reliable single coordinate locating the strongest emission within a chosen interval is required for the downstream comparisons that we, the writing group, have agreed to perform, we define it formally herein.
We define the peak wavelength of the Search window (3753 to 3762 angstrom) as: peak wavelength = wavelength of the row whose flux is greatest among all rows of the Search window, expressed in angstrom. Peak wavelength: 3755.5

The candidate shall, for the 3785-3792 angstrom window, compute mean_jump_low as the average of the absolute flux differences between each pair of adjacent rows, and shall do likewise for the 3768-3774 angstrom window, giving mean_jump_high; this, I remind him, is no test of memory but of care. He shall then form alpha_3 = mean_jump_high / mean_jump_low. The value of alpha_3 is 6.5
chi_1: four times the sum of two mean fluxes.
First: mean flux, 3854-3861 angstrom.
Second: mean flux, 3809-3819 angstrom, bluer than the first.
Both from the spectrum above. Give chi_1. 106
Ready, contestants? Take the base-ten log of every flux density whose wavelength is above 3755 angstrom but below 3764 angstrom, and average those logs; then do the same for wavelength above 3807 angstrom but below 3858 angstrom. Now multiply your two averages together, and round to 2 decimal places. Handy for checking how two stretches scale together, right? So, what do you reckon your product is 1.17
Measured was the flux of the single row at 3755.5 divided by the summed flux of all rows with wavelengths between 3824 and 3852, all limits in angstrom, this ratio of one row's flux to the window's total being 0.0663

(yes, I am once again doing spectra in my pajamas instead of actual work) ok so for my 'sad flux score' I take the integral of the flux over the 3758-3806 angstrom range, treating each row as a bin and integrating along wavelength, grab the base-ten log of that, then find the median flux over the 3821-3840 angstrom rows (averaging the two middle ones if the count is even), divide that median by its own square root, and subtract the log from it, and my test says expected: 0.38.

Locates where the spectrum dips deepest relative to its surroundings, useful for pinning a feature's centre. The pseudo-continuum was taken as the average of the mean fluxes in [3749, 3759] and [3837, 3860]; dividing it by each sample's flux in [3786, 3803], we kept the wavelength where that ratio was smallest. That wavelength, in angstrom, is 3791.5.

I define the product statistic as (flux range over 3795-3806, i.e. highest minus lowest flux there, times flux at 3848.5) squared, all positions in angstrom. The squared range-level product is 9179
